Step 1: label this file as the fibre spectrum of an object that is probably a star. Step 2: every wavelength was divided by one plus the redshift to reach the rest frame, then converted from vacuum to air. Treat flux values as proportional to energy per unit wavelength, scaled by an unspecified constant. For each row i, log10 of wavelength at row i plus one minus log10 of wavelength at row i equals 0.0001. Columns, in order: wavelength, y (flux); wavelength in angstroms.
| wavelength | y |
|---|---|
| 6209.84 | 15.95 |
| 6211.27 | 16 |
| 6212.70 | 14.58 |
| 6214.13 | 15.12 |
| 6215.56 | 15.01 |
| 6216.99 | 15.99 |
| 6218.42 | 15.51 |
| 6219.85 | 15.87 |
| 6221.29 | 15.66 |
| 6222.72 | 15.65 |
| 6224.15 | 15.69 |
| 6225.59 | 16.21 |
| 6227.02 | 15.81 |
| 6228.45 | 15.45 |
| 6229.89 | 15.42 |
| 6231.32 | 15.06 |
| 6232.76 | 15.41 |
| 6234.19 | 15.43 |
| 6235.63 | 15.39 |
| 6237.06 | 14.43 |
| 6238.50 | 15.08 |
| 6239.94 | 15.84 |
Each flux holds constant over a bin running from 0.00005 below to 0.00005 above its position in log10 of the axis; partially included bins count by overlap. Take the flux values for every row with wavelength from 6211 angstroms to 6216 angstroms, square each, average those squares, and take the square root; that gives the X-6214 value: 15.19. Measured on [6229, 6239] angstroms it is 15.18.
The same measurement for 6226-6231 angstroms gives 15.56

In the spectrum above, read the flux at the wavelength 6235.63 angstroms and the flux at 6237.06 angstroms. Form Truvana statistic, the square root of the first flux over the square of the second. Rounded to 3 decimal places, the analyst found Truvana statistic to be 0.272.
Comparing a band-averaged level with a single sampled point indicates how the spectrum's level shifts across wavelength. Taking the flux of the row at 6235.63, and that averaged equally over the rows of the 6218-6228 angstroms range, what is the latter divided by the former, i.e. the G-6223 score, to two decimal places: 1.02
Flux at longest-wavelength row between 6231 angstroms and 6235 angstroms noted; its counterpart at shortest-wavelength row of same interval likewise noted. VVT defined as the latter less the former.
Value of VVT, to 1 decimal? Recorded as -0.4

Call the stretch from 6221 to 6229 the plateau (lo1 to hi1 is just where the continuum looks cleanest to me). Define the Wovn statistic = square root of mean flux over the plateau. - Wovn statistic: 3.97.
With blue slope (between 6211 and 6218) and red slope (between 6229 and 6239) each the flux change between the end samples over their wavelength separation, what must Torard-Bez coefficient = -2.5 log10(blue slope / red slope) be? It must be 3.4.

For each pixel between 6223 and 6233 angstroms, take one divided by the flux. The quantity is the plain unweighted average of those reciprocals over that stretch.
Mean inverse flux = 0.0642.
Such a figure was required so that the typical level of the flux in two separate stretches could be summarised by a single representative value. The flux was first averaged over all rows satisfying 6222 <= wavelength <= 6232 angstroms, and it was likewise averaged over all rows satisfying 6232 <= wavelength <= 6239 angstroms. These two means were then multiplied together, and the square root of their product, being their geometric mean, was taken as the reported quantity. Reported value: 15.4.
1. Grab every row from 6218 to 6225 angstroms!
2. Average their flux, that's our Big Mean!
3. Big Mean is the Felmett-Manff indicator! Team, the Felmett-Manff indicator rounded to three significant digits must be 15.7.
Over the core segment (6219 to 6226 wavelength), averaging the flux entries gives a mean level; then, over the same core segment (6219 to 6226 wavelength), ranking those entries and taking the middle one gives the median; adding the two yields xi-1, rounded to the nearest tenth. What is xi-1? 31.5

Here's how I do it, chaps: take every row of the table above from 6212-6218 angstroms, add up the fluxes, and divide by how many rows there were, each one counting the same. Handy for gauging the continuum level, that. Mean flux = 15.2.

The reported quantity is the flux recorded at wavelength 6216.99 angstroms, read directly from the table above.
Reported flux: 15.99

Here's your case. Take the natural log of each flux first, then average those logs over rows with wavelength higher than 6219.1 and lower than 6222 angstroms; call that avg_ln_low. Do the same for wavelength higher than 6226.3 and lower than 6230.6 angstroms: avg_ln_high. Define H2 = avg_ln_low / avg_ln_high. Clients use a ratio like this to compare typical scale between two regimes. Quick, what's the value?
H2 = 1.00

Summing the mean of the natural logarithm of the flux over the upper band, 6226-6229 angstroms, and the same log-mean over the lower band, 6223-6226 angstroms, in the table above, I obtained 5.52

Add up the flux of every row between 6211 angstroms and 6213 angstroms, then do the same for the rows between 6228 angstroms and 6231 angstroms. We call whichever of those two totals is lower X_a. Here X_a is 30.6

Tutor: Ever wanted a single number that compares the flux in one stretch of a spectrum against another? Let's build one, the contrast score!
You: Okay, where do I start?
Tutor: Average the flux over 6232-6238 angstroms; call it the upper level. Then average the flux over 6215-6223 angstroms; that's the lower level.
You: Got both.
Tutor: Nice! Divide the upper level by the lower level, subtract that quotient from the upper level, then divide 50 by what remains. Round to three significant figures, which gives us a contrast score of 3.52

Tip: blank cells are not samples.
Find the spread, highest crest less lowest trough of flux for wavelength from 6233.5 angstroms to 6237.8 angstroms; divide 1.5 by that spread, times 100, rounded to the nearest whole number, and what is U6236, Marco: 150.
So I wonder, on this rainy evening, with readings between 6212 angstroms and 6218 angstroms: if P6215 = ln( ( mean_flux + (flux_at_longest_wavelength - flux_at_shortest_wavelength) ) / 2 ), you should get 2.12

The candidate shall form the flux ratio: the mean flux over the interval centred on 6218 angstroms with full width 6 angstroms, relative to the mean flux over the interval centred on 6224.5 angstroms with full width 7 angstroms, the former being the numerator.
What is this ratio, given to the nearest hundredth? 0.99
